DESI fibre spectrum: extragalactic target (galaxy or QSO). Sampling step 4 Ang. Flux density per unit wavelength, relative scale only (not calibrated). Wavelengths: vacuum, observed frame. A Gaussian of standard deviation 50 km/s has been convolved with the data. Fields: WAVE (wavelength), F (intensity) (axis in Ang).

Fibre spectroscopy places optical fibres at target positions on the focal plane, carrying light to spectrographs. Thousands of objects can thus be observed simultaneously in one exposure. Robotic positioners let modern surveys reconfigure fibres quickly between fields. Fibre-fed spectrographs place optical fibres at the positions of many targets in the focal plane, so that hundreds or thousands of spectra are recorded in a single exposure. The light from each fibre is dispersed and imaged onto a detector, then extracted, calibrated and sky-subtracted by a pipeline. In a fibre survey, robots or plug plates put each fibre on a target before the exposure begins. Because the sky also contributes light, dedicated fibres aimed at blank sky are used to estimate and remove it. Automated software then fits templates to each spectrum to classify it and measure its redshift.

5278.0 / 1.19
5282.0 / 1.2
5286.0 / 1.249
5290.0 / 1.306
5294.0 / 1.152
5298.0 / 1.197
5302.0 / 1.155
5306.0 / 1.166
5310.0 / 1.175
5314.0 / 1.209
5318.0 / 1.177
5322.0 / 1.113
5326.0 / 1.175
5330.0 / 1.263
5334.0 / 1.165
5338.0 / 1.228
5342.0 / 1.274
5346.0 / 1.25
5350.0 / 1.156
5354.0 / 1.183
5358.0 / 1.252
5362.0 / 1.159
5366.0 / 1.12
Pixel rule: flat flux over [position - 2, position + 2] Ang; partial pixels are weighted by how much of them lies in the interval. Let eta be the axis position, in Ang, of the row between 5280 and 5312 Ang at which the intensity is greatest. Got 5290.0 Ang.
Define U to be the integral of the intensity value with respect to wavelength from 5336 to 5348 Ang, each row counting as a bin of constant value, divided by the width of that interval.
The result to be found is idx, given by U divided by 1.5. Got 0.83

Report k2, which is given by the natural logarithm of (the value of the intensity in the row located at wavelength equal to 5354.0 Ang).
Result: 0.17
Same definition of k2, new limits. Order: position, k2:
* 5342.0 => 0.24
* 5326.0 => 0.16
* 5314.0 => 0.19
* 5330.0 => 0.23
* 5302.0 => 0.14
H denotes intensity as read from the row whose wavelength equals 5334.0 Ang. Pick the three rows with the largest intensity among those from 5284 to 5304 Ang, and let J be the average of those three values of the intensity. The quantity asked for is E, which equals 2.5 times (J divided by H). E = 2.68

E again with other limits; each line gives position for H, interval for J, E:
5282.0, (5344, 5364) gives 2.56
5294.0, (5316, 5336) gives 2.62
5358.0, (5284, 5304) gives 2.50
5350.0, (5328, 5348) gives 2.73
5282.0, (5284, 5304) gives 2.61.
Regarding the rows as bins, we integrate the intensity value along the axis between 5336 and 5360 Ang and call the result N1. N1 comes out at 29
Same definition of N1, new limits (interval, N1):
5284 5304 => 24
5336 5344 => 10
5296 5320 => 28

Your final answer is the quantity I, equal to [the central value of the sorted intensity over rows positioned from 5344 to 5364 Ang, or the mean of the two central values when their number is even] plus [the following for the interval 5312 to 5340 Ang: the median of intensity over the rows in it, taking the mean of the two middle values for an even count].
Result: 2.36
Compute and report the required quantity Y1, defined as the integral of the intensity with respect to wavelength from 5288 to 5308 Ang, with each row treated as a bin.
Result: 23.9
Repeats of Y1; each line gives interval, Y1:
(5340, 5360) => 24.5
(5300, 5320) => 23.5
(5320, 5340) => 23.8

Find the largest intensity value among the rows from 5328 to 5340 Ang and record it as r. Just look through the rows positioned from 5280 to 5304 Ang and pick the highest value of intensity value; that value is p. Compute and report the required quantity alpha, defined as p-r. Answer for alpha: 0.043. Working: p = 1.306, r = 1.263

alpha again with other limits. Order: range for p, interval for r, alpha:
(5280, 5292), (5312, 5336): 0.043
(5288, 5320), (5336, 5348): 0.032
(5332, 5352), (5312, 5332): 0.011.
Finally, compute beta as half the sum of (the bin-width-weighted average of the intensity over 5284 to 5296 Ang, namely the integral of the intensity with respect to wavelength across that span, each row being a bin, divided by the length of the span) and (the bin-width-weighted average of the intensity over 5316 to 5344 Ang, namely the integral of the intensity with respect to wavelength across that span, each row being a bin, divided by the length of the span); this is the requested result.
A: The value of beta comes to 1.217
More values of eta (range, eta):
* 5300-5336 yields 5330.0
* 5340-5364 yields 5342.0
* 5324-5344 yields 5342.0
